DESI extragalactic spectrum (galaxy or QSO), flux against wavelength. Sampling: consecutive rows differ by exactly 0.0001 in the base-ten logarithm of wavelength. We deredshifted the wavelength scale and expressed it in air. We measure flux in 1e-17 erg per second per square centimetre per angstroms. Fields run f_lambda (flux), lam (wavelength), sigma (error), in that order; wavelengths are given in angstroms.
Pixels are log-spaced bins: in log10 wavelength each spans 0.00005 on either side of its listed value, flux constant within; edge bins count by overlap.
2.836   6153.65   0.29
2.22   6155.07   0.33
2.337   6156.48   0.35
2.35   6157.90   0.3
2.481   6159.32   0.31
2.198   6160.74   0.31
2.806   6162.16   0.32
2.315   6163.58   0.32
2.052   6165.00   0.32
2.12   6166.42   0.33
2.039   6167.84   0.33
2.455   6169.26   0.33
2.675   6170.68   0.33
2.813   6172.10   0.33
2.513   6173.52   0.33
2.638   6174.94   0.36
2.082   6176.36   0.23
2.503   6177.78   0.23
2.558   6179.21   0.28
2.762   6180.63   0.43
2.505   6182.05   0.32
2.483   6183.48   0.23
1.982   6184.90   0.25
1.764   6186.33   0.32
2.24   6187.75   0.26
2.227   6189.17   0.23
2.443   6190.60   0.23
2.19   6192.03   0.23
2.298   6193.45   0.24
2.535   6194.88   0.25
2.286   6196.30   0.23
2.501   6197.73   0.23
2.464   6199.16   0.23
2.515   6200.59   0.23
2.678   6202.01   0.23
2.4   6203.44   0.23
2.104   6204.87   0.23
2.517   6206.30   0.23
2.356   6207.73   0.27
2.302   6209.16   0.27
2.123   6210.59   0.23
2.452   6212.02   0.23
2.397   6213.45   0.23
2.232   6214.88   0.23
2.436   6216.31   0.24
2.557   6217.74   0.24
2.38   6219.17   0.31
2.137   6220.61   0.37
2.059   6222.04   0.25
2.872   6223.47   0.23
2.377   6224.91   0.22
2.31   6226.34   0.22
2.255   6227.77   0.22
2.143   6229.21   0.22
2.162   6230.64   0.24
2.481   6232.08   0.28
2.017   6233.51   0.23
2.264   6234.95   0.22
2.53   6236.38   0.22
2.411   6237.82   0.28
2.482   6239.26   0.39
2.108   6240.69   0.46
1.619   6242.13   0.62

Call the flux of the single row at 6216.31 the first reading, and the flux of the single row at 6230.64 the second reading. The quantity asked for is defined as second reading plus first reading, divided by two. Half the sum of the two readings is 2.30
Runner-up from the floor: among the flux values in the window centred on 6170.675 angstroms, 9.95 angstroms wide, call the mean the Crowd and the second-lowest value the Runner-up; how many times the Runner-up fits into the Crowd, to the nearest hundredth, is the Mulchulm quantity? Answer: 1.16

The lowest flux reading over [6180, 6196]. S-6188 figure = 1.764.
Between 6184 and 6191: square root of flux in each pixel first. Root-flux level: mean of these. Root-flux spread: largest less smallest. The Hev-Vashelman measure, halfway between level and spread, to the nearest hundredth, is 0.85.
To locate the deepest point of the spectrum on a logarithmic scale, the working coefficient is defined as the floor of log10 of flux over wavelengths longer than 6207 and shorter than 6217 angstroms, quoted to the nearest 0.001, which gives 0.327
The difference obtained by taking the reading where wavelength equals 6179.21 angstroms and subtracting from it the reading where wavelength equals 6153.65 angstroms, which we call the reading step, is -0.28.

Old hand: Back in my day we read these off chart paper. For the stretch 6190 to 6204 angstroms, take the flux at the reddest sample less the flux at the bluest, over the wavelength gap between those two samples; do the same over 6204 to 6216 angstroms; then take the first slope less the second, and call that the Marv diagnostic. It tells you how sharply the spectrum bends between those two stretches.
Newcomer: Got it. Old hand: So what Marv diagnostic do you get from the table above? -0.016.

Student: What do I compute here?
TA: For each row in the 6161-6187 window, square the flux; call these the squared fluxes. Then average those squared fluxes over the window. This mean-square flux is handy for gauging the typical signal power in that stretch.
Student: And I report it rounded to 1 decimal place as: 5.8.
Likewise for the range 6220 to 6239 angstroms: 5.4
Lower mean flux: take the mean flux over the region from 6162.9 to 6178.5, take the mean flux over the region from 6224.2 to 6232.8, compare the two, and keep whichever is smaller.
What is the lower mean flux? 2.29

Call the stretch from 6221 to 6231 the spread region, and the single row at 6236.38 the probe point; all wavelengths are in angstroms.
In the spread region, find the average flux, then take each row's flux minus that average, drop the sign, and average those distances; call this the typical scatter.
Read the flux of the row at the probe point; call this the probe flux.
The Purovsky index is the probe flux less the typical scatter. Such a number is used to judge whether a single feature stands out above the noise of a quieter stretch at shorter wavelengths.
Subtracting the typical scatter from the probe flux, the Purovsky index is 2.351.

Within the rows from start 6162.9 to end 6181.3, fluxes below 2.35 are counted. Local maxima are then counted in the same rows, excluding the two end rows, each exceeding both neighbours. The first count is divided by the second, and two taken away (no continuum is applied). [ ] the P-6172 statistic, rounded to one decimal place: -0.3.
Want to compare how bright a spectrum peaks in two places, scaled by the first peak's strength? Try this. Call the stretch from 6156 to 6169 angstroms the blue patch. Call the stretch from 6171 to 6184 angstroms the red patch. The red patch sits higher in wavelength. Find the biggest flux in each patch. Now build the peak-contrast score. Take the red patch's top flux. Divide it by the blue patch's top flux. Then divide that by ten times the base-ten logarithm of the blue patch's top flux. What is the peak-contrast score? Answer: 0.22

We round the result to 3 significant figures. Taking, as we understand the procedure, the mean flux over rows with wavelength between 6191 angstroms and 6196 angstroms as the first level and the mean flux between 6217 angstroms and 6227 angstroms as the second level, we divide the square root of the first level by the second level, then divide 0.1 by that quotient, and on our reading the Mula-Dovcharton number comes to 0.156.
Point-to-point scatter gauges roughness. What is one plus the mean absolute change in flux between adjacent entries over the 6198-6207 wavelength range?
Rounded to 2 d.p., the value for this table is 1.24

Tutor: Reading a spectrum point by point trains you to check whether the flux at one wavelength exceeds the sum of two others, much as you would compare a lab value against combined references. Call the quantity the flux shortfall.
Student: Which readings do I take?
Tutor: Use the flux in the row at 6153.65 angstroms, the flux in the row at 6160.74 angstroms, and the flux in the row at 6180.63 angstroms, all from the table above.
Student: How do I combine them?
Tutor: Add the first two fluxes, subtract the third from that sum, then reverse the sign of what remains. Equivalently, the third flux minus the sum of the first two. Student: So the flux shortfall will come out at -2.27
